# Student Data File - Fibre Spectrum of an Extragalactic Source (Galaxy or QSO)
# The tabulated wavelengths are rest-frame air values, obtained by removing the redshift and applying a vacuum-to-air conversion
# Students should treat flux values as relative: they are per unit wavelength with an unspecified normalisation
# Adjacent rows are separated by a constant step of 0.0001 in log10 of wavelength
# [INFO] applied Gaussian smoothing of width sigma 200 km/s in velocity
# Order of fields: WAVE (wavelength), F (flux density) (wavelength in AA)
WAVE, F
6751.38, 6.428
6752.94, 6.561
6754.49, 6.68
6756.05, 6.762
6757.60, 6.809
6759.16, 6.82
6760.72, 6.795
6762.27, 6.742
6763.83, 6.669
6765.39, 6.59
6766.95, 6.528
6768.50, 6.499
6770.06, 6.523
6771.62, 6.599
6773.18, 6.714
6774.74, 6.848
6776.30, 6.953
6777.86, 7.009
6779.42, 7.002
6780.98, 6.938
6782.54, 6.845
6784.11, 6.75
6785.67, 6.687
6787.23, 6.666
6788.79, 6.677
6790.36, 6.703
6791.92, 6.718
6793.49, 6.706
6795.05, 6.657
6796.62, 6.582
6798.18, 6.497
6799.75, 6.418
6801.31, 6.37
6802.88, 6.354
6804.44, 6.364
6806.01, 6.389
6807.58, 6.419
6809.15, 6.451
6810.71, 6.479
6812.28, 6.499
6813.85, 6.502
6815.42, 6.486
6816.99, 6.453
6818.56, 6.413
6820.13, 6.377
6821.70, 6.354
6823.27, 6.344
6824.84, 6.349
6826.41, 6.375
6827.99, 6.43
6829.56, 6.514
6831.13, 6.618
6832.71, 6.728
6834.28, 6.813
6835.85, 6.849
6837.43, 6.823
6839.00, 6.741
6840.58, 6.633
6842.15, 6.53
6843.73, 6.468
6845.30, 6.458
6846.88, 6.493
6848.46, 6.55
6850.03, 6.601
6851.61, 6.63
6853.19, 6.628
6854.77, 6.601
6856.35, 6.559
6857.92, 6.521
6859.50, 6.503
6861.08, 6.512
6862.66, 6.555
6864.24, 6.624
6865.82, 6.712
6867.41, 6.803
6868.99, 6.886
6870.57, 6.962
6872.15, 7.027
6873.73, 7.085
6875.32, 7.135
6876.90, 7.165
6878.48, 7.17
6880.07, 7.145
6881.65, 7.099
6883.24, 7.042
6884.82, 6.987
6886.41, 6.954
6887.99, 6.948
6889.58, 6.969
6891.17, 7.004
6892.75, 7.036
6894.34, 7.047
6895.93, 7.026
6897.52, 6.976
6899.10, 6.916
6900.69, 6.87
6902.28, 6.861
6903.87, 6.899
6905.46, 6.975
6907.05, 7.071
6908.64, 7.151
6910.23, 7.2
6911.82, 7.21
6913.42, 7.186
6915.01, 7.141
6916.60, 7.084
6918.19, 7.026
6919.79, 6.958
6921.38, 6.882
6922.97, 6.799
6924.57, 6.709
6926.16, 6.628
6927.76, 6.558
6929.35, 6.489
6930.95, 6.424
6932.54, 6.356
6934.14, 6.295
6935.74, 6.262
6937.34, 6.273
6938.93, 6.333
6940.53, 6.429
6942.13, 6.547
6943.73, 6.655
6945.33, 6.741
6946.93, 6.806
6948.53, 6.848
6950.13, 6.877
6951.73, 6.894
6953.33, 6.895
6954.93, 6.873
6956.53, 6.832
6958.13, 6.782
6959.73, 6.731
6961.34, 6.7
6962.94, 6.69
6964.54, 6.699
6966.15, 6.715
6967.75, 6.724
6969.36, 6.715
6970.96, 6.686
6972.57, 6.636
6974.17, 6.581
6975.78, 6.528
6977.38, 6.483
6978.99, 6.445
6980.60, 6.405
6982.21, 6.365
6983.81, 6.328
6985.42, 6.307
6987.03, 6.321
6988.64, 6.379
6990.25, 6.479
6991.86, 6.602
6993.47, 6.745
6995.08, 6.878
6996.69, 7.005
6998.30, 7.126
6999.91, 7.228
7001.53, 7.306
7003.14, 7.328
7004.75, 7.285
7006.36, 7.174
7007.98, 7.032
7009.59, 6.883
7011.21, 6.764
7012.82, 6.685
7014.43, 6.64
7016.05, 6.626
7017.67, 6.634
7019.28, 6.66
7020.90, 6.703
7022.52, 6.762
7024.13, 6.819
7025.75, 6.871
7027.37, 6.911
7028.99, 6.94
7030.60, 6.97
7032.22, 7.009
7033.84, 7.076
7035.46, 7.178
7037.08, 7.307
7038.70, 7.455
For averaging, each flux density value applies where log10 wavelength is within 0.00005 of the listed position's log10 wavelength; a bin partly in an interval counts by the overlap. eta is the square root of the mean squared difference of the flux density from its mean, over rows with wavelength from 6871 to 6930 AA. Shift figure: 0.17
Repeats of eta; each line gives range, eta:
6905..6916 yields 0.08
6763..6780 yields 0.19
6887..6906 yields 0.06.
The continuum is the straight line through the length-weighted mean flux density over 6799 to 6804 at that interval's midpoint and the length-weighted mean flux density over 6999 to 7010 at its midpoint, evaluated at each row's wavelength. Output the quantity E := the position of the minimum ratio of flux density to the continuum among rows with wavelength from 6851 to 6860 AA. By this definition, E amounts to 6859.50 AA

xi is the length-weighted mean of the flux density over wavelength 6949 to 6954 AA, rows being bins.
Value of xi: 6.9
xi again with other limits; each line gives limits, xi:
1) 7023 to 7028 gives 6.9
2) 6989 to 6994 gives 6.6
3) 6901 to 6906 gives 6.9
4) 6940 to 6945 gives 6.6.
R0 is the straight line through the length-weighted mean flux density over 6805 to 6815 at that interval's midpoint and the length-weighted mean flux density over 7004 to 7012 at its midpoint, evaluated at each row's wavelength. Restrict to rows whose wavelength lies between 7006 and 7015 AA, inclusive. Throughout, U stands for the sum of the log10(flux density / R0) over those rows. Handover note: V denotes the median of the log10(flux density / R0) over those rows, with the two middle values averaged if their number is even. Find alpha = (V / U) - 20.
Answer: -19.8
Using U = -0.06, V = -0.013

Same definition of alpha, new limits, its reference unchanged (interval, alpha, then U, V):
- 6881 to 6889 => -19.8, 0.11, 0.020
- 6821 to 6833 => -19.7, -0.02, -0.007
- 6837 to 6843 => -19.7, 0.04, 0.010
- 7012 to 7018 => -19.7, -0.10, -0.026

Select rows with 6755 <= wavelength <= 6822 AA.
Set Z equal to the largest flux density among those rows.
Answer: 7.009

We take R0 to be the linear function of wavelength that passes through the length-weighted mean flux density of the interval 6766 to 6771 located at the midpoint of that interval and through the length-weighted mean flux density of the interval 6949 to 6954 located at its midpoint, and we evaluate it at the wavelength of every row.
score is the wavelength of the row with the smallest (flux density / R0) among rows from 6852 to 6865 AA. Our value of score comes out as 6859.50 AA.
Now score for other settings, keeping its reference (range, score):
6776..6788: 6787.23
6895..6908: 6902.28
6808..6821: 6820.13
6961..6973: 6972.57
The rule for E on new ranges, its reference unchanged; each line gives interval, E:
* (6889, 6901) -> 6900.69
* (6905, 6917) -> 6905.46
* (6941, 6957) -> 6942.13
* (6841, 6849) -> 6845.30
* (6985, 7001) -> 6985.42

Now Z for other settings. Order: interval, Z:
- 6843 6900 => 7.17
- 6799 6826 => 6.502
